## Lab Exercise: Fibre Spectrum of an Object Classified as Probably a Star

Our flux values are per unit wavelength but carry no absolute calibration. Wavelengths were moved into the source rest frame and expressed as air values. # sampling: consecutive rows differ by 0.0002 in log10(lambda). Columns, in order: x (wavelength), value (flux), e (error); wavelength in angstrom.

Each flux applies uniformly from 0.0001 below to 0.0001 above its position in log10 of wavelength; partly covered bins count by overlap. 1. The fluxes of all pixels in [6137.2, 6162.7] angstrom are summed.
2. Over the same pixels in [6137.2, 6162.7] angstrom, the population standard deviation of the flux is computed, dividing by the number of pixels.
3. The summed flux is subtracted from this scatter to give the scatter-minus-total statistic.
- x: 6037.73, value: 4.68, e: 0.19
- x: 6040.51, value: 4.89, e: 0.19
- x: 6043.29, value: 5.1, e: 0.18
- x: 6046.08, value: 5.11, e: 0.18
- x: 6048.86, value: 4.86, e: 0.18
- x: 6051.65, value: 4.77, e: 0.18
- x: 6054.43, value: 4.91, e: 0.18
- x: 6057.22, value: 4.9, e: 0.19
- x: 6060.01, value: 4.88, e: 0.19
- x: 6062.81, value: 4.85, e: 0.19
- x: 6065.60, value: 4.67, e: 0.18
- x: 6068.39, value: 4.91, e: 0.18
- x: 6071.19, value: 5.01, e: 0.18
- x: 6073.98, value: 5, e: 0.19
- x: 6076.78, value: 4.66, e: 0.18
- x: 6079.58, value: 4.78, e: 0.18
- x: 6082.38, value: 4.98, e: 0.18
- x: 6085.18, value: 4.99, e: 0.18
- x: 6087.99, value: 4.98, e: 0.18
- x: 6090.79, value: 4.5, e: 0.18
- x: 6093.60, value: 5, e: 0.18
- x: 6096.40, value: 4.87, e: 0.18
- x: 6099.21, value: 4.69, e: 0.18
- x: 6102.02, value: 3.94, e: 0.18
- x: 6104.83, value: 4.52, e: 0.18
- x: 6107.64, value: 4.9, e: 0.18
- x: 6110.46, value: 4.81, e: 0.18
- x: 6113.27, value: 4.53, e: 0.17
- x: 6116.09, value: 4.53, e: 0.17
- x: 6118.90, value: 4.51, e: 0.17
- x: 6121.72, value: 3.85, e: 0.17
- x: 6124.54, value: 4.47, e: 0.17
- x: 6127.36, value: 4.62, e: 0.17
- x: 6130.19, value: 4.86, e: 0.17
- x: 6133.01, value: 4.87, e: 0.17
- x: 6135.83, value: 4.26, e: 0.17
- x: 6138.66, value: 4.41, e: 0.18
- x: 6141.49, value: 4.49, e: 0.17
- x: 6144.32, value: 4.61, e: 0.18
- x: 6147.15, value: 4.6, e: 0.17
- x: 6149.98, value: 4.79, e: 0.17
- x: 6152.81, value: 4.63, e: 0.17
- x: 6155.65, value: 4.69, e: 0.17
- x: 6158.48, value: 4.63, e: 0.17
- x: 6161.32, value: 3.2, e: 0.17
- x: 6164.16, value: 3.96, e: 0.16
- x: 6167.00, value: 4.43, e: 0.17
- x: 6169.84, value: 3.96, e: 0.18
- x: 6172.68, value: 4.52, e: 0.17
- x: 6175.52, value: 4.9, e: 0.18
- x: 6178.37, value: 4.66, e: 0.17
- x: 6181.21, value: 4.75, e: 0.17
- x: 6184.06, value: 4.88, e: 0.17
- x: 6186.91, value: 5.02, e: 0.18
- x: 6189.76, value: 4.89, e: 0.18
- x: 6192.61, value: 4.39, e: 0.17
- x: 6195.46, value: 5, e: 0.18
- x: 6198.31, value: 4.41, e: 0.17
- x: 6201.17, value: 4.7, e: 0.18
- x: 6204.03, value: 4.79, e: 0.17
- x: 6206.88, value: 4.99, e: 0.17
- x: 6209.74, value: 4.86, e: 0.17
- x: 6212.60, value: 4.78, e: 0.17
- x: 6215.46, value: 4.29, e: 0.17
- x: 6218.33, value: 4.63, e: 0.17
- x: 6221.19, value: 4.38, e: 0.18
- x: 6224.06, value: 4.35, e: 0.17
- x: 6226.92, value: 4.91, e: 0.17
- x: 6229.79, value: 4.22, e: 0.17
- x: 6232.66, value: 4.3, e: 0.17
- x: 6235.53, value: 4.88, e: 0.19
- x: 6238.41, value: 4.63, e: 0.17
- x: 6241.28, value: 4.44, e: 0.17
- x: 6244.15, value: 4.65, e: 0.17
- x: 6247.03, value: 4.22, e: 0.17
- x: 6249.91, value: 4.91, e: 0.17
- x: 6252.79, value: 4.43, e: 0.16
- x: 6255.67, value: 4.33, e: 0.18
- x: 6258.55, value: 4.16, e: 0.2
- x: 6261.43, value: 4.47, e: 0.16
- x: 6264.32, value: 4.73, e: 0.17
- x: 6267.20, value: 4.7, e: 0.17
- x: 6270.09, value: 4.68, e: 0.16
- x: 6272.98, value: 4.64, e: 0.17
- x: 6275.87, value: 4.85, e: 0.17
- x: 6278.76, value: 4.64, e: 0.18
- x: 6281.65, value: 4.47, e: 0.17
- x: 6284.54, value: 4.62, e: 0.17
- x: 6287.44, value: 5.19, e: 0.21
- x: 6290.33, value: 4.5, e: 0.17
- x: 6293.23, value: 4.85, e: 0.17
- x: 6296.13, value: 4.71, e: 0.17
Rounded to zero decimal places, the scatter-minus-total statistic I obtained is -40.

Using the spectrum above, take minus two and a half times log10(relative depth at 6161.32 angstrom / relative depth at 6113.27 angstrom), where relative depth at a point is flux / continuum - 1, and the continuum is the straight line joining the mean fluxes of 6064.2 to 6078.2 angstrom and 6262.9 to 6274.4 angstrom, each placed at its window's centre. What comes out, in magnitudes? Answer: -2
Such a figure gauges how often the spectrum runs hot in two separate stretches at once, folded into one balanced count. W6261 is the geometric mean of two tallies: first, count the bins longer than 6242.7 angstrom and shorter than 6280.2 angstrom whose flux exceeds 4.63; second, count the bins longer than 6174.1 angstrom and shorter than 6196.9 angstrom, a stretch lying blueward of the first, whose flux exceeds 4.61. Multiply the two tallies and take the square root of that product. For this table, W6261 7.5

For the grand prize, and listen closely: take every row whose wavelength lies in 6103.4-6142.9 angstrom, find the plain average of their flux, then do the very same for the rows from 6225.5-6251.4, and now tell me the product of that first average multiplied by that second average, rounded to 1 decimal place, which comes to 20.8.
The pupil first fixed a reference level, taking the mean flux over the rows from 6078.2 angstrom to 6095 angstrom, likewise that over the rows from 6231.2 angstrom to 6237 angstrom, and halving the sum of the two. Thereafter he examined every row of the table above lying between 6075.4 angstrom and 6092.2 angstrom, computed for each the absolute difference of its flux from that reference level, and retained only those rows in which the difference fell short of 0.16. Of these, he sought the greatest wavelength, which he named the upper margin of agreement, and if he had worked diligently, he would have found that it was 6079.58 angstrom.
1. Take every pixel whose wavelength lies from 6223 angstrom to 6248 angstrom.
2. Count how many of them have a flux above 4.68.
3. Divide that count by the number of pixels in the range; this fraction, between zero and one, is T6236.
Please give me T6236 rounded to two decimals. 0.22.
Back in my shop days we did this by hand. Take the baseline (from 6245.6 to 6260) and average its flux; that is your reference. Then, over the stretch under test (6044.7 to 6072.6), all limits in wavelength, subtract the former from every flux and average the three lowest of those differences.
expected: 0.35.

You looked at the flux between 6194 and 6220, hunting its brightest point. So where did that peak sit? 6195.46 angstrom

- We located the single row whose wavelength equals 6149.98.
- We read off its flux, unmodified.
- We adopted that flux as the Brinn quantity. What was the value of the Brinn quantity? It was 4.79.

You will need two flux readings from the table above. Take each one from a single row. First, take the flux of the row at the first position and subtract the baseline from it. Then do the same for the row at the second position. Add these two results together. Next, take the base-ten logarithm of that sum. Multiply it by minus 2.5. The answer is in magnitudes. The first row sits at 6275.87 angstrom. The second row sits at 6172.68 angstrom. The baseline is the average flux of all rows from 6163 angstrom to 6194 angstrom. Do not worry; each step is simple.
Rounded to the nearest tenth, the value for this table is 1.7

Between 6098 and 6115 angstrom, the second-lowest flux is 4.52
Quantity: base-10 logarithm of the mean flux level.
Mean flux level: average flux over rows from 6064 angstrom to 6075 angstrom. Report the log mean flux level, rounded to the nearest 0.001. 0.690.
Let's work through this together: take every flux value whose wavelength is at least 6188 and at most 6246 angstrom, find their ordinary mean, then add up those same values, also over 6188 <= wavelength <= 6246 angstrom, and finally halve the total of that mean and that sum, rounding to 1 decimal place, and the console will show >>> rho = 48.6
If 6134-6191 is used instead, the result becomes 47.4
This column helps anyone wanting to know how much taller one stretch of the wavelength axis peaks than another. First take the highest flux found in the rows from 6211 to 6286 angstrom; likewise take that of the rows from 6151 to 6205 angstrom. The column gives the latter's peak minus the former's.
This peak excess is 0.11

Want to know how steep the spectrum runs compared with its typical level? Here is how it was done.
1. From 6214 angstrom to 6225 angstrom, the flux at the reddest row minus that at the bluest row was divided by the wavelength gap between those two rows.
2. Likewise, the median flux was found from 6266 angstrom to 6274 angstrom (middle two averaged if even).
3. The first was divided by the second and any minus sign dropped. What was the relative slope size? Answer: 0.0015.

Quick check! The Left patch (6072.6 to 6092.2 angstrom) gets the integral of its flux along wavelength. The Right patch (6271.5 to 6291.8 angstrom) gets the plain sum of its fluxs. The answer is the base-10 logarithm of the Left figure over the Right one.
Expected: 0.460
